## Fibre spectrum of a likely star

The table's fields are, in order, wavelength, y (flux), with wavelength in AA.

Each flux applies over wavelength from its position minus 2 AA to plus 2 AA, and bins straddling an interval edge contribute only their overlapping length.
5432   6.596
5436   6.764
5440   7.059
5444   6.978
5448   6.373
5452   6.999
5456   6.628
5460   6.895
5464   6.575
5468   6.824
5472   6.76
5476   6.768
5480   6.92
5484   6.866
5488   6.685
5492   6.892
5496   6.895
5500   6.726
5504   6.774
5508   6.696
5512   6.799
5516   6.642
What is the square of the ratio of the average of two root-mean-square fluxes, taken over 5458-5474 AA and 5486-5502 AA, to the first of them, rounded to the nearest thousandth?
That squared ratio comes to 1.005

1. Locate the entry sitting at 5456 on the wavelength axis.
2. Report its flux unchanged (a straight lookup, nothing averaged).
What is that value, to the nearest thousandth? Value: 6.628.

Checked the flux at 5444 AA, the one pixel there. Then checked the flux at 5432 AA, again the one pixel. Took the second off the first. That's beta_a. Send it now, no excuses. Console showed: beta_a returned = 0.38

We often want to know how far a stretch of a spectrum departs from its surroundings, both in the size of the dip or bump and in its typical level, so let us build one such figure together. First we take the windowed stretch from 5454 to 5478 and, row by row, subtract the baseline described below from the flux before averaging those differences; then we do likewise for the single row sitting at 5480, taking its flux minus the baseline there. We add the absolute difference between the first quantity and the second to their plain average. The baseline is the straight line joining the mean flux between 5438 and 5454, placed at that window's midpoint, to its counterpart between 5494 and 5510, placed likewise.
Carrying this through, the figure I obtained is 0.215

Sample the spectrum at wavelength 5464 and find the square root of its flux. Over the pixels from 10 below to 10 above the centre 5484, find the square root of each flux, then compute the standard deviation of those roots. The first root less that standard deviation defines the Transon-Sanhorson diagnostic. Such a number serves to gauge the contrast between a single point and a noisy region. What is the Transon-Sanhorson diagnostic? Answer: 2.55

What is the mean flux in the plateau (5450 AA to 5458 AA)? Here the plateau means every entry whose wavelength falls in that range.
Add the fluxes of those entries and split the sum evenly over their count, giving 6.81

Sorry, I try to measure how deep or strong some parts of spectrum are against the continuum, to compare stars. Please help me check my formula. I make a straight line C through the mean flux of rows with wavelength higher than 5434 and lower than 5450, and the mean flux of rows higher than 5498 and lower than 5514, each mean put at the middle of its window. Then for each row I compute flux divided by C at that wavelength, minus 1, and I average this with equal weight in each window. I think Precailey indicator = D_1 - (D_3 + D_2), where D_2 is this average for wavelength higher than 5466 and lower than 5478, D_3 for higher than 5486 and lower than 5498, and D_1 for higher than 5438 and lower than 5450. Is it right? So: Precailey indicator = -0.0097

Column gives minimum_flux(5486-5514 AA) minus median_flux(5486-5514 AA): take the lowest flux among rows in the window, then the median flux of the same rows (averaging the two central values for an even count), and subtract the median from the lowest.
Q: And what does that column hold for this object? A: -0.09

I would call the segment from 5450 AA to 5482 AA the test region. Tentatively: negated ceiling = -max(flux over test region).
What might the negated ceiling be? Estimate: -7.00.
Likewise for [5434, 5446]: -7.06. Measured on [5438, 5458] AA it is -7.06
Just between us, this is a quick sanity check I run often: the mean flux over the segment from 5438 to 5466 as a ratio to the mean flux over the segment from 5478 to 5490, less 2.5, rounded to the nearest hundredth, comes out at -1.51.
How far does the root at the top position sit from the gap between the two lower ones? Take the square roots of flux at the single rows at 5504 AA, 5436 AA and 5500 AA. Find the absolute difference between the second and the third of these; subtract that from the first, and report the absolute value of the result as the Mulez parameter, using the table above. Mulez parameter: 2.60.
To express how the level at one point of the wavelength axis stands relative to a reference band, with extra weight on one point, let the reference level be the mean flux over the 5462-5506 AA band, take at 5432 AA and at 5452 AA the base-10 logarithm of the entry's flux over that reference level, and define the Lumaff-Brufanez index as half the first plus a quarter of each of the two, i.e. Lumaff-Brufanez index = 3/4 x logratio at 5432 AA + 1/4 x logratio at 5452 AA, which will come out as -0.006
